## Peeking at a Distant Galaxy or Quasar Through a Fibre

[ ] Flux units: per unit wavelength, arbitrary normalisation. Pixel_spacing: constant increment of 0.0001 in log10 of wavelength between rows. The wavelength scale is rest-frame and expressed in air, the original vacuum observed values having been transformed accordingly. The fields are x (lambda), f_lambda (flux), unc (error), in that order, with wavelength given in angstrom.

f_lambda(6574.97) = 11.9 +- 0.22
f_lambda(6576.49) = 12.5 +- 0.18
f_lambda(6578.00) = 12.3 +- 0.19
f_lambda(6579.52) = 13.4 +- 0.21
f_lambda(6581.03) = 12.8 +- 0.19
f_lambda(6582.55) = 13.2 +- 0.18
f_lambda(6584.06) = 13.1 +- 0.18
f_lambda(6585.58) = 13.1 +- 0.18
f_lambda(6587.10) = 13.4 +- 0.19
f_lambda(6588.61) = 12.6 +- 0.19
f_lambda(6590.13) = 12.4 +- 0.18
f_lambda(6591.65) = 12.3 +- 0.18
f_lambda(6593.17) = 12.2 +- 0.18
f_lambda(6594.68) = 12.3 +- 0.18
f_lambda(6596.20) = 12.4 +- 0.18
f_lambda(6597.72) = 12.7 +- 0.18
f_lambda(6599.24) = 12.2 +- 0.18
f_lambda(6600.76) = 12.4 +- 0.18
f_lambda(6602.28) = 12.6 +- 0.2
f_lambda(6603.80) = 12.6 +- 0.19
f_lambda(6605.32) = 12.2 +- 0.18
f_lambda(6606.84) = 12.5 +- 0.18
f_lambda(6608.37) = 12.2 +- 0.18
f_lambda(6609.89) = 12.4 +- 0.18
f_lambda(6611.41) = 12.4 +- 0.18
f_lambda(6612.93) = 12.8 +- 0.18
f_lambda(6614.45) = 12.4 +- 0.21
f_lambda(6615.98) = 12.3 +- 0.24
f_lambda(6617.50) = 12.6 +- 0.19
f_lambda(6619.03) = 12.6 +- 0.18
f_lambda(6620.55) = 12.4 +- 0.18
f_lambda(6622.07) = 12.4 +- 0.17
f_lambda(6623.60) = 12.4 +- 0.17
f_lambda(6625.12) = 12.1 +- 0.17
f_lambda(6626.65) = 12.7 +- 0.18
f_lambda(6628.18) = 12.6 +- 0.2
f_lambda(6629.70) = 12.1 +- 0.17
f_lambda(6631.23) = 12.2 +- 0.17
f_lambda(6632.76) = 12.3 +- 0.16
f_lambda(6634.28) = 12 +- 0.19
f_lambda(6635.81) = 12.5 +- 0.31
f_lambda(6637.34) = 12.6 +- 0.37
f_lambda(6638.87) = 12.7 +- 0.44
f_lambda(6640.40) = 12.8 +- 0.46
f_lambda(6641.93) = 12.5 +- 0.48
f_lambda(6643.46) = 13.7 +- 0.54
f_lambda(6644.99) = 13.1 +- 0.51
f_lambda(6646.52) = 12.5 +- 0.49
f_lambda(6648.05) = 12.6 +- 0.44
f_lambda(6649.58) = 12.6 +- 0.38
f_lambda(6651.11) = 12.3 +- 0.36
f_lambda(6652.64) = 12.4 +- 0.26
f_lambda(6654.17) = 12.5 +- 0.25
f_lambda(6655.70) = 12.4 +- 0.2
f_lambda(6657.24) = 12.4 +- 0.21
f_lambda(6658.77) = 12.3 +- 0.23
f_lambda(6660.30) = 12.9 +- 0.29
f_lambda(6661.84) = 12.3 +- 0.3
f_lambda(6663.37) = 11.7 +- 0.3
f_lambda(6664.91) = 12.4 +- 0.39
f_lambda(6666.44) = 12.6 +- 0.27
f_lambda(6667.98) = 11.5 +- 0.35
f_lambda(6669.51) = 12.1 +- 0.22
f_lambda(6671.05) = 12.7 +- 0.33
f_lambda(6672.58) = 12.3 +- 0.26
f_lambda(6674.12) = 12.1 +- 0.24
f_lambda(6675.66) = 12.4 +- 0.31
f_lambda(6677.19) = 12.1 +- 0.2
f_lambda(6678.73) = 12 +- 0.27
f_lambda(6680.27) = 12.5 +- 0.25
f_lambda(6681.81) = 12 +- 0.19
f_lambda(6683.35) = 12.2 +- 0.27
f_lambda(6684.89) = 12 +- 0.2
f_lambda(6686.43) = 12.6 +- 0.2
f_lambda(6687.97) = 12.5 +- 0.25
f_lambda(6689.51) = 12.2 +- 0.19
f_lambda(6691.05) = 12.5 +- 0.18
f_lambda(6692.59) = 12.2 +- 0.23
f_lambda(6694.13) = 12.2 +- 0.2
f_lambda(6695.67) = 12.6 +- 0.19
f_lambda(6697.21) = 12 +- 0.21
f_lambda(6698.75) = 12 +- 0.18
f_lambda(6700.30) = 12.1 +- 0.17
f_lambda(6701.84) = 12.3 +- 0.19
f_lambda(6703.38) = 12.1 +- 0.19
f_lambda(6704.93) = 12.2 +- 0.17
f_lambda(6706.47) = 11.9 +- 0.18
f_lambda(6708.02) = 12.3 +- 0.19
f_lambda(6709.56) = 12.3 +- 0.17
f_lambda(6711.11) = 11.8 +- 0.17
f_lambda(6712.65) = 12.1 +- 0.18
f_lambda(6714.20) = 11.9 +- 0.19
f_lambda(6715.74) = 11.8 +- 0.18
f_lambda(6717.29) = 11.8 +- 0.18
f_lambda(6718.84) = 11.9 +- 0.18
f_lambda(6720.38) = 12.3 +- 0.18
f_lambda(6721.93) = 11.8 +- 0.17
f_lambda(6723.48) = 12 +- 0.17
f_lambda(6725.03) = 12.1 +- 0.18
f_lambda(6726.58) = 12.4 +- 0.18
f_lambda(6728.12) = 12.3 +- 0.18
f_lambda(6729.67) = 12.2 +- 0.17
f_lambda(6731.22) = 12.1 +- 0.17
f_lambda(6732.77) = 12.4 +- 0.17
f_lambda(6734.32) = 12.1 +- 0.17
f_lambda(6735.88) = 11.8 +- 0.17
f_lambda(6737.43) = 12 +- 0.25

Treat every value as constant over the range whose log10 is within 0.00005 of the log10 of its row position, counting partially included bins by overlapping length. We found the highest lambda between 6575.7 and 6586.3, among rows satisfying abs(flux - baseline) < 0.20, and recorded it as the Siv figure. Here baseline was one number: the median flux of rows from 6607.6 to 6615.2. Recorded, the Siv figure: 6578.00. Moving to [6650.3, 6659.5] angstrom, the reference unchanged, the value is 6658.77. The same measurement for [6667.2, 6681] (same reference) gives 6680.27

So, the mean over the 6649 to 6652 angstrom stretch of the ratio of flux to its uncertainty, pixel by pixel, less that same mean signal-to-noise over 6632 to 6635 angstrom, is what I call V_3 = -36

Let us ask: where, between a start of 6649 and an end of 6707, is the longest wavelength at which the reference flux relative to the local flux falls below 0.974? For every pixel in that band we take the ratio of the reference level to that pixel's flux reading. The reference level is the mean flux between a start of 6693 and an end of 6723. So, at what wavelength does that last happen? 6695.67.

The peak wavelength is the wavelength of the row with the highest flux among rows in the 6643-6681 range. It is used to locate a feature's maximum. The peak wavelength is 6643.46 angstrom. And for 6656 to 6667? 6660.30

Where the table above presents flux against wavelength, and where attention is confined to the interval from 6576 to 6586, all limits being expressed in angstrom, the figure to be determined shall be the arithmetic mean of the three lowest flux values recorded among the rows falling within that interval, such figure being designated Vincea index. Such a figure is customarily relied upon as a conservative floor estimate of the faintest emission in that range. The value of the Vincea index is 12.5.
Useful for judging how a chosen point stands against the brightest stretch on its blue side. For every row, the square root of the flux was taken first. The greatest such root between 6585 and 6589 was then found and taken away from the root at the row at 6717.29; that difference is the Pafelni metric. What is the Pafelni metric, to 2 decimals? -0.23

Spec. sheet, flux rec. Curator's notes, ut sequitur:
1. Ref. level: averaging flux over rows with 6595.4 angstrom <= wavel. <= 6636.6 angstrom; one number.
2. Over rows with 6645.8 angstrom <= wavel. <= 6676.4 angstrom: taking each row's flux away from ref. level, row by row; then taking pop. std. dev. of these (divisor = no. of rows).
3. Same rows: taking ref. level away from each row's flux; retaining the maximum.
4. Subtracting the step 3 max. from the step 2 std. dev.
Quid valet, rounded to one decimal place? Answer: -0.2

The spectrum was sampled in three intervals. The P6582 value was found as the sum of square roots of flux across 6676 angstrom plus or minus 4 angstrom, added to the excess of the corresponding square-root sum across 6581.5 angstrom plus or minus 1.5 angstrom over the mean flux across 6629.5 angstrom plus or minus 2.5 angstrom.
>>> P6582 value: 12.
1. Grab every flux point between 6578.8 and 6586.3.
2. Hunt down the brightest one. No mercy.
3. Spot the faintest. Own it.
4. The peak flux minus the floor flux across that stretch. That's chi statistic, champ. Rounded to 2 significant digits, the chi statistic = 0.60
